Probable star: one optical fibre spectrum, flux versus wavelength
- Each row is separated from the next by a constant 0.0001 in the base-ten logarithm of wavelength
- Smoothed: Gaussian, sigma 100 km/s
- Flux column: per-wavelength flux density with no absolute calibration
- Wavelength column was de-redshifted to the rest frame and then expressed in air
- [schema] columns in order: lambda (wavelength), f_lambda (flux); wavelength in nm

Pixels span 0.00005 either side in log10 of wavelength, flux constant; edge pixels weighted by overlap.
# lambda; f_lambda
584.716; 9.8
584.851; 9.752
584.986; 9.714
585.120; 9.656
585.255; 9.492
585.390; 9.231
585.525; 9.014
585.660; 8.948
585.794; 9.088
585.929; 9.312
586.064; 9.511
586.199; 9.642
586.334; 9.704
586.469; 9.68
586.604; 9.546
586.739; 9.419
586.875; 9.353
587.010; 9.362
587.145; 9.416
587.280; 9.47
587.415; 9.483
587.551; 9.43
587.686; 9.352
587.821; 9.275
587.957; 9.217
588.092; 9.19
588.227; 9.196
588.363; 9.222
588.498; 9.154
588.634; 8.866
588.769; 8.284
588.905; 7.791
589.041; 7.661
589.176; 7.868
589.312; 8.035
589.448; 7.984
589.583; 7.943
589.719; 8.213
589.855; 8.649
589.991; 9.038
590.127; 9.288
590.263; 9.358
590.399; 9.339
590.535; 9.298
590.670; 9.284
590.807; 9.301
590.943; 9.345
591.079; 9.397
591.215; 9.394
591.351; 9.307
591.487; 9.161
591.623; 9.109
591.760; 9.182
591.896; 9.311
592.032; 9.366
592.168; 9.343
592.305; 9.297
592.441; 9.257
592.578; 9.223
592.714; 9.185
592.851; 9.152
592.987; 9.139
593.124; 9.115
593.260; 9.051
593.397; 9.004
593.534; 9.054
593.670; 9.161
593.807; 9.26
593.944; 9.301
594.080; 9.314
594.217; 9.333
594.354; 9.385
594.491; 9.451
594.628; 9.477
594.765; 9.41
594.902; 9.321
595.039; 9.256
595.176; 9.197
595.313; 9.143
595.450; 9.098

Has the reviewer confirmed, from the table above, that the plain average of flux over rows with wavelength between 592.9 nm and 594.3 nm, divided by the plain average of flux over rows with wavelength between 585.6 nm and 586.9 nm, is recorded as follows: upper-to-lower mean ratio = 0.97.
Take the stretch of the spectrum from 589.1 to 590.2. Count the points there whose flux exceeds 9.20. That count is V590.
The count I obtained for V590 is 1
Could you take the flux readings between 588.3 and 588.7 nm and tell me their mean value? 9.08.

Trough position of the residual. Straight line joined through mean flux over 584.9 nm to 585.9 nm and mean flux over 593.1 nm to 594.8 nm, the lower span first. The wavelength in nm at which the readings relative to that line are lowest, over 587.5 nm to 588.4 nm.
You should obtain 588.092 nm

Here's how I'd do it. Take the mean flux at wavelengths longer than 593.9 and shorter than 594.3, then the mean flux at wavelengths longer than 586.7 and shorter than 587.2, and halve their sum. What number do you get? 9.35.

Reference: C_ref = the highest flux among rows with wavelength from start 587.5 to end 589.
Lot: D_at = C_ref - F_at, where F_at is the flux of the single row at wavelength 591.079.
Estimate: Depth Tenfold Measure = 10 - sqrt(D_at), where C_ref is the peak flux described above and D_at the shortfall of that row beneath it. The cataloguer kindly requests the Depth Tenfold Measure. 9.8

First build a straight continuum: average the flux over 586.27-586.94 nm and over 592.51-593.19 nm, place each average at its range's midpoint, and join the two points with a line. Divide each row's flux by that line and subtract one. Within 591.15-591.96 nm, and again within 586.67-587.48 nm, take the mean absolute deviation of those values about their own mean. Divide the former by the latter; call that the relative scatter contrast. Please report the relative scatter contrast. 1.8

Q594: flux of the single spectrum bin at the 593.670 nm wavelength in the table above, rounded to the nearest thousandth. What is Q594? 9.161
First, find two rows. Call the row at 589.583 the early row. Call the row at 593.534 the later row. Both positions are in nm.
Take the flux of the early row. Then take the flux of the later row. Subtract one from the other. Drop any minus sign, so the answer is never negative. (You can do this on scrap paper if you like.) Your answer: 1.11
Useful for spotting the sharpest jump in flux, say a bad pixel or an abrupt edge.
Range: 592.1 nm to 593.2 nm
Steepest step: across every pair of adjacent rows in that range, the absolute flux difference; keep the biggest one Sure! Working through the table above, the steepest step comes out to 0.0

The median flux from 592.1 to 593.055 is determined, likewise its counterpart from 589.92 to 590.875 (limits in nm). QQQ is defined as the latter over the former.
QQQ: 1.01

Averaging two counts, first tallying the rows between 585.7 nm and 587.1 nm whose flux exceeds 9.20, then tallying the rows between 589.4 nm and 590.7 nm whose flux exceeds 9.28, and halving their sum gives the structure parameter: 7.0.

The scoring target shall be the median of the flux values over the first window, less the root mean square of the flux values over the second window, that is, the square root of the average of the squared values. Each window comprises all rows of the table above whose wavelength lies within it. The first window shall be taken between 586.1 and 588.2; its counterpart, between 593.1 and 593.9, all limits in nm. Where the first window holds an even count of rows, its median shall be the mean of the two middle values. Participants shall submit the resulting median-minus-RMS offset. 0.31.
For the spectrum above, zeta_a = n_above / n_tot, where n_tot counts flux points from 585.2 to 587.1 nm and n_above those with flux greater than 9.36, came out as 0.57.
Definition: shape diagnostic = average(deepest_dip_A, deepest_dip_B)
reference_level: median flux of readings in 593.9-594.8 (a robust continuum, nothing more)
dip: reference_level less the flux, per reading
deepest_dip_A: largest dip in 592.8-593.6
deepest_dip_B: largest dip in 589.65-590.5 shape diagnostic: 0.78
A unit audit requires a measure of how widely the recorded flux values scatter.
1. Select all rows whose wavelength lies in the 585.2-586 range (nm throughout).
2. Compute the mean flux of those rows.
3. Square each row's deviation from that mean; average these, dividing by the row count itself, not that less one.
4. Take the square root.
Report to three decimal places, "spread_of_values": 0.186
